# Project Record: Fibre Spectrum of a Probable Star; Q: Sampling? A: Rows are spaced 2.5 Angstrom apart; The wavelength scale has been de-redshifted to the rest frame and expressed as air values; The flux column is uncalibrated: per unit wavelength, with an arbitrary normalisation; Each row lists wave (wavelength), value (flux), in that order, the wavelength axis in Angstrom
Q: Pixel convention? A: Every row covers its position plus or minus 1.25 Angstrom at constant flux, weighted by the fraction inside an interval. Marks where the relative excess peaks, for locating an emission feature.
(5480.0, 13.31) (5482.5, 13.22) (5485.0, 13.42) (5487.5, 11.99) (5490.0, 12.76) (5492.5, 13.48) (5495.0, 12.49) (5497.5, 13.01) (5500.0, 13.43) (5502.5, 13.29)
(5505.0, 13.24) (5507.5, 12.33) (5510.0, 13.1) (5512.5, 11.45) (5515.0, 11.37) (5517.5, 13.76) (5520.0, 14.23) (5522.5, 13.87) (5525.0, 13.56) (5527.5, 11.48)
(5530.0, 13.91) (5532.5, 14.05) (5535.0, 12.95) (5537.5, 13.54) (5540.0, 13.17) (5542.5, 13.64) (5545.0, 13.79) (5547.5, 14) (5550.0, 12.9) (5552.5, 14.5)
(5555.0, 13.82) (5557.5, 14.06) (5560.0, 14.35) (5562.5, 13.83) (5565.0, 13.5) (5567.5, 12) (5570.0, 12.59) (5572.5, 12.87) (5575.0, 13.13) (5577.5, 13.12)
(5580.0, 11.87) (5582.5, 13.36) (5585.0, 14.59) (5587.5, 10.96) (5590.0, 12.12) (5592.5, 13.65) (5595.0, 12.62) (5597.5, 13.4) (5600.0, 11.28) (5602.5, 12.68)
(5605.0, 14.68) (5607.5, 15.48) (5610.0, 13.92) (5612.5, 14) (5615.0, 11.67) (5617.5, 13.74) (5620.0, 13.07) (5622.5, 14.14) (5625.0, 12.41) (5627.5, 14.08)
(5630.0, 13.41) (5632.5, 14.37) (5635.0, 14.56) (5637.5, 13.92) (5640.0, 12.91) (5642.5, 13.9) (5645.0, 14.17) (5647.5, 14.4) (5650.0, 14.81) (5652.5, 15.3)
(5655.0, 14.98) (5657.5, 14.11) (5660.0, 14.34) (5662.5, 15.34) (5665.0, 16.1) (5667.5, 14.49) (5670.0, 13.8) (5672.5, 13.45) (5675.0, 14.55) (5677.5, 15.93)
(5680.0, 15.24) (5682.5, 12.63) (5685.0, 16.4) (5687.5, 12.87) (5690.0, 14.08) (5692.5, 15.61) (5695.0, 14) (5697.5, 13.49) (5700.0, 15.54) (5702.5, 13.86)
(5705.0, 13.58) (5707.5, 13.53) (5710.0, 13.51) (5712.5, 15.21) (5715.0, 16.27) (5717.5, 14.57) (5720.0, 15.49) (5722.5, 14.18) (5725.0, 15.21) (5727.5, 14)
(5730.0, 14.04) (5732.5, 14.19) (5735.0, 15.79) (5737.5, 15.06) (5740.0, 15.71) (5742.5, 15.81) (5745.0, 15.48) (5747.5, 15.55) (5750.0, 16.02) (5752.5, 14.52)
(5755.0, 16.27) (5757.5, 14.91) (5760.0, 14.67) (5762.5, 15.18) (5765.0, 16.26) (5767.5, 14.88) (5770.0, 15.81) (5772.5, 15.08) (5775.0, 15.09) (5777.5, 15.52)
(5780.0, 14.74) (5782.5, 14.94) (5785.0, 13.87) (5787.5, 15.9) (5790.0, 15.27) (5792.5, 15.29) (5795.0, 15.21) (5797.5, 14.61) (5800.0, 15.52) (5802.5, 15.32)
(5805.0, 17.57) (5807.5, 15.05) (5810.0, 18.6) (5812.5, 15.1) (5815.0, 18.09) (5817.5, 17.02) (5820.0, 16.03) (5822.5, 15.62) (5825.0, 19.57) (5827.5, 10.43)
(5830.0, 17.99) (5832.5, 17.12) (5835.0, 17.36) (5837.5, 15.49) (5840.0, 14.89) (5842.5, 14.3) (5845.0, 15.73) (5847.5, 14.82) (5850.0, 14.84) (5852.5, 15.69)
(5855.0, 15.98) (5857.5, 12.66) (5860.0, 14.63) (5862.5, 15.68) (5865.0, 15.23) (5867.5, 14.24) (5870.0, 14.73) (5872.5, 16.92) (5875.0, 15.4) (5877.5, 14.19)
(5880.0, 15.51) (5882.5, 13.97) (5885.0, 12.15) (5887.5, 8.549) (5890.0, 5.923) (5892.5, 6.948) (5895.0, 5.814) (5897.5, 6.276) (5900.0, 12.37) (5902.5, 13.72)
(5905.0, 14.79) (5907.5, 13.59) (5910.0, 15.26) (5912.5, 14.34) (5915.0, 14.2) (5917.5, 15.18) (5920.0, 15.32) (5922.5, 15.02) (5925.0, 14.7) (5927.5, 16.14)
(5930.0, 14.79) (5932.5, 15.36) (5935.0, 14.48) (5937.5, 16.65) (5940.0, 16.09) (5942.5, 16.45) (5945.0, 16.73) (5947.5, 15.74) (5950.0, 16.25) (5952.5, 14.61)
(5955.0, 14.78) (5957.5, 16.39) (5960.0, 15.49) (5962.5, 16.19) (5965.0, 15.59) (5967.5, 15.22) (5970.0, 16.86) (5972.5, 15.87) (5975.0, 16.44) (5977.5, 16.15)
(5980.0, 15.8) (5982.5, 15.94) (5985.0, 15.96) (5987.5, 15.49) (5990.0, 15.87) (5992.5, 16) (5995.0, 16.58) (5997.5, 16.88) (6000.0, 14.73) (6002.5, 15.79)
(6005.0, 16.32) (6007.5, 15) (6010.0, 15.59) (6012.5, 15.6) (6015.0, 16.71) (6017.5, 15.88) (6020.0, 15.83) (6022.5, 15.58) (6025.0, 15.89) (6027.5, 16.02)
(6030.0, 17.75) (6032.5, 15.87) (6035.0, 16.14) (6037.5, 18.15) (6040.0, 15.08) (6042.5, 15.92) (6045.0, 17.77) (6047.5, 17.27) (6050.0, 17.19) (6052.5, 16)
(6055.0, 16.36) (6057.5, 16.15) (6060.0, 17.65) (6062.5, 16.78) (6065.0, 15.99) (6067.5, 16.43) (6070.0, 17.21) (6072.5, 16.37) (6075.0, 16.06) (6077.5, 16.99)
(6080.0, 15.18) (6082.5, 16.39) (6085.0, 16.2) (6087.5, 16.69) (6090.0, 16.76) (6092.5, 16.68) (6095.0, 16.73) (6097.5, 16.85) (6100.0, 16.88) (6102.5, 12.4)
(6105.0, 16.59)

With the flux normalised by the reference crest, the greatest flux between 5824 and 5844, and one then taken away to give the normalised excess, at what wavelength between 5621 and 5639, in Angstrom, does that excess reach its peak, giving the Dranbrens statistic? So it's 5635.0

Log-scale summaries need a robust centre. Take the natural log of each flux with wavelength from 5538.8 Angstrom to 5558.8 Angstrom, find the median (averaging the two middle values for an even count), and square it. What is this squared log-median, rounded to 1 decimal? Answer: 6.9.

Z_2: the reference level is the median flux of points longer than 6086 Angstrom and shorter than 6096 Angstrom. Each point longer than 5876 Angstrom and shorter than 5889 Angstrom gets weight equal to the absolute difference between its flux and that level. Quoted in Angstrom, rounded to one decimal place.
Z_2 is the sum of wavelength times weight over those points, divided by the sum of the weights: 5884.4 Angstrom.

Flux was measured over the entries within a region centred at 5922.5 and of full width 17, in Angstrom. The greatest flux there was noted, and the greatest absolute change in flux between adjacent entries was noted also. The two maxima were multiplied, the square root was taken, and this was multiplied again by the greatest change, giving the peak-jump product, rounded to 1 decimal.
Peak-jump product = 6.9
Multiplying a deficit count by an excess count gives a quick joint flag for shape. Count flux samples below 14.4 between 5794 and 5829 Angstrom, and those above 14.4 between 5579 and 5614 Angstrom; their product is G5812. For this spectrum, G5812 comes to 3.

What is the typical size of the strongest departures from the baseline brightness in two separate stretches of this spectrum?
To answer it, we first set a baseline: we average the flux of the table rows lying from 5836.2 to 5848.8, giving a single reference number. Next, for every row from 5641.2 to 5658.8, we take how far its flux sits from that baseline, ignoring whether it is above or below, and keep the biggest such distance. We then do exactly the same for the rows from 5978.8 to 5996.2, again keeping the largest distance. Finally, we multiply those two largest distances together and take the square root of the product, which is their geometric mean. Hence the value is 1.33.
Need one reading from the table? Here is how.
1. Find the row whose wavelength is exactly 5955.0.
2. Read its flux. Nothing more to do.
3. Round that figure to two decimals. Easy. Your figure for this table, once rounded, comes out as 14.78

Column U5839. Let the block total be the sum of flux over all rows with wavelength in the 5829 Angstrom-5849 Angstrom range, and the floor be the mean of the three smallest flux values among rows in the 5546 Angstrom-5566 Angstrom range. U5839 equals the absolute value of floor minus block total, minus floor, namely 101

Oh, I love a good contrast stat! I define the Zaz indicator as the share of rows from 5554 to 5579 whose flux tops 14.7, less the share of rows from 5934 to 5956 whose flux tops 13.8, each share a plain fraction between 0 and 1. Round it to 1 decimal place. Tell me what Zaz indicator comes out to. -1.0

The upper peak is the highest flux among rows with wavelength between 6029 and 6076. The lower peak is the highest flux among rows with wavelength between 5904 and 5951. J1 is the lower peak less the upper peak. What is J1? -1.4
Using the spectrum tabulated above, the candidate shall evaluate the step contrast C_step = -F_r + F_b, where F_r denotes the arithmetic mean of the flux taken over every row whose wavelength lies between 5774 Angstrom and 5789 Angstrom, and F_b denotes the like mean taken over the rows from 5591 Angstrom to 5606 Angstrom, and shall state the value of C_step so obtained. -2.0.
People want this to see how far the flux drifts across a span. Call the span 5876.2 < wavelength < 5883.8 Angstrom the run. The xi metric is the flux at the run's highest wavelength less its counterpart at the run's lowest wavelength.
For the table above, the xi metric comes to -0.2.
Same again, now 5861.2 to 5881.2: -0.2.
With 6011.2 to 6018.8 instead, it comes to 0.3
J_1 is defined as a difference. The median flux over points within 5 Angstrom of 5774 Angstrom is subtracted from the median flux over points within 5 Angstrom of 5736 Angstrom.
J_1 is 0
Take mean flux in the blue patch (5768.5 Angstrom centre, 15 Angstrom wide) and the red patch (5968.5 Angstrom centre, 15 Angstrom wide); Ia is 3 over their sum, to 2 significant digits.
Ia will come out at 0.096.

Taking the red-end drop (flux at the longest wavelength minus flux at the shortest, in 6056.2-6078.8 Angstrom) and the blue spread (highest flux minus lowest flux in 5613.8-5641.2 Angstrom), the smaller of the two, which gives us 0.84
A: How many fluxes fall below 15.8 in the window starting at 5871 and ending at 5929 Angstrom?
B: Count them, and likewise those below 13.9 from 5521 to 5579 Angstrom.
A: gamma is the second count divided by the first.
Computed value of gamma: 0.8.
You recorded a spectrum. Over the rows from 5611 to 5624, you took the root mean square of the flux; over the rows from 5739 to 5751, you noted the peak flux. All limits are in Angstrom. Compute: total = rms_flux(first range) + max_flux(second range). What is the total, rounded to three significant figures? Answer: 29.4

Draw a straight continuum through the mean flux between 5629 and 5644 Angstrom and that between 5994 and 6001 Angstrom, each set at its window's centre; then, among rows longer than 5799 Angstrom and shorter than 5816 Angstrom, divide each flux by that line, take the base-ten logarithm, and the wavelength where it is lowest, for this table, 5807.5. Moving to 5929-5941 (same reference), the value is 5935.0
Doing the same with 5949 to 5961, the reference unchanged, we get 5952.5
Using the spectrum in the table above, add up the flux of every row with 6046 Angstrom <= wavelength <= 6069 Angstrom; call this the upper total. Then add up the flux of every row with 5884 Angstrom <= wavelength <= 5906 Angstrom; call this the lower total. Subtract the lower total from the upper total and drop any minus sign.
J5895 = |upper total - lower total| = 63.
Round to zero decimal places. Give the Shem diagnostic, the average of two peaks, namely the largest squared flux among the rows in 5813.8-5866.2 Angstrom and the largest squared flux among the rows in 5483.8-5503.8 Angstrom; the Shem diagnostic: 282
